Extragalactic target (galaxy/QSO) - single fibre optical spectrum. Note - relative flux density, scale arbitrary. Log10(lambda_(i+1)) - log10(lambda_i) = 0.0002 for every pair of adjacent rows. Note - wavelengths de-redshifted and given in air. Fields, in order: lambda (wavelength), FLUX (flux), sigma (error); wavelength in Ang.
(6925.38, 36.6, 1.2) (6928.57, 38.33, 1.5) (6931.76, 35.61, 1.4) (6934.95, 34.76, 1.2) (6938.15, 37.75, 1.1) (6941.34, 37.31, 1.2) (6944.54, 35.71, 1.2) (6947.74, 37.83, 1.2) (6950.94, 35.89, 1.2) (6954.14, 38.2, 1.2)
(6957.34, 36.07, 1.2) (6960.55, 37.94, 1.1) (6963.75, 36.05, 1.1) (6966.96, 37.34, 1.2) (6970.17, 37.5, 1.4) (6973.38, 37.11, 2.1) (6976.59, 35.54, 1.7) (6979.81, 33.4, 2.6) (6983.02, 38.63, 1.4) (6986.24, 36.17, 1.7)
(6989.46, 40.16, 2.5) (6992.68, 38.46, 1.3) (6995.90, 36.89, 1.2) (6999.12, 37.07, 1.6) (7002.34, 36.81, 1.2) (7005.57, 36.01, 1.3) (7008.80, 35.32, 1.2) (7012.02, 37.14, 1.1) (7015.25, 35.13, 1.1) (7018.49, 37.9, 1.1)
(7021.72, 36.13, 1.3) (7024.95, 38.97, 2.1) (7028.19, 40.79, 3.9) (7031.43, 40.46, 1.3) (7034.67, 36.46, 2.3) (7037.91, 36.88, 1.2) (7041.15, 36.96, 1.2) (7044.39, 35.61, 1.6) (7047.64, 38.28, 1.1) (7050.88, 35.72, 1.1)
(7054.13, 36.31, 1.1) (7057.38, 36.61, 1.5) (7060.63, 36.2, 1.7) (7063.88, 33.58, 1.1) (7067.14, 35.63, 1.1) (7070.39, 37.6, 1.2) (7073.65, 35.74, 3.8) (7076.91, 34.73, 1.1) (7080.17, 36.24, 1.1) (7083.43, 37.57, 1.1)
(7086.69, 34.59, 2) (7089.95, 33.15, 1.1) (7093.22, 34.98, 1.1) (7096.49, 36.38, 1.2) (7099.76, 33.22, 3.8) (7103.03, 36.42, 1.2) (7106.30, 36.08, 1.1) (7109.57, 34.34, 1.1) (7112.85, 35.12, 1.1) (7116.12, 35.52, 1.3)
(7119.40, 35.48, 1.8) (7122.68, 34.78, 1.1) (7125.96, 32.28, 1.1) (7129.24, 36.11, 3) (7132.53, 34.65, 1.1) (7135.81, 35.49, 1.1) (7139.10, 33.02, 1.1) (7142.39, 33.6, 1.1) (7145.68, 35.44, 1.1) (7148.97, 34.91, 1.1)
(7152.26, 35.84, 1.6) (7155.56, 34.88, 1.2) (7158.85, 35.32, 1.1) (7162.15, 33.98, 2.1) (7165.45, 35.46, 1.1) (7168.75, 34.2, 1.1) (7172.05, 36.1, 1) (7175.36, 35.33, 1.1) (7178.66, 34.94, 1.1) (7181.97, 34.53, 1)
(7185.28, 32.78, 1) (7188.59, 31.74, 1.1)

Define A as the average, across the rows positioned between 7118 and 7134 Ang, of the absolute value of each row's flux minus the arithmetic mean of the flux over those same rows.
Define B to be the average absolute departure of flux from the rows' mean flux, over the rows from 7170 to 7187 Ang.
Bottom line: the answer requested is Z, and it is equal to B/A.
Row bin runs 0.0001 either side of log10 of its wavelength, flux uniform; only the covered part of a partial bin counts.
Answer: 0.9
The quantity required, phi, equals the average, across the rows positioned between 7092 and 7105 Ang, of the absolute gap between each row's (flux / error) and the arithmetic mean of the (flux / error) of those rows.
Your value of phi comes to 8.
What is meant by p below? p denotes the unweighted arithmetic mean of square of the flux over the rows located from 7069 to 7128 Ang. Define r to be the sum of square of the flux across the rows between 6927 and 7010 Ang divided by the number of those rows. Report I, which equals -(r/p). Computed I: -1.09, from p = 1243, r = 1359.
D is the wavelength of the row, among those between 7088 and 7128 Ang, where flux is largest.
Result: 7103.03 Ang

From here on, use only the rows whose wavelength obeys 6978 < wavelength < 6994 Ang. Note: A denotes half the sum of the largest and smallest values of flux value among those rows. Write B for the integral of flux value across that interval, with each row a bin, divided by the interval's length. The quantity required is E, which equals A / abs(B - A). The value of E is 70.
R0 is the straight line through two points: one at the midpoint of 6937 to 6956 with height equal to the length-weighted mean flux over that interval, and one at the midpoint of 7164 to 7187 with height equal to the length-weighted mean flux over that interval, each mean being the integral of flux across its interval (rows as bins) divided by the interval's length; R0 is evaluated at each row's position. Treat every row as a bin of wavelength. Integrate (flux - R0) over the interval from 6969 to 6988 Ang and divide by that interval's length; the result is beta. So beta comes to -0.4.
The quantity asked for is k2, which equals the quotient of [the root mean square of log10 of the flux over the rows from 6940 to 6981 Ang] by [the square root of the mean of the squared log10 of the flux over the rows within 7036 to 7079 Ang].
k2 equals 1.00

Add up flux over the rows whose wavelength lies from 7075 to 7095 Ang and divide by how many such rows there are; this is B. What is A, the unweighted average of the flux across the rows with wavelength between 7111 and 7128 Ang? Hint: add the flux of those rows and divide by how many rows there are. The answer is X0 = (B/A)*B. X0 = 35.8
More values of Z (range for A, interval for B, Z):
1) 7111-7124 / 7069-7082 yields 3.1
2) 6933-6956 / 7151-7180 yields 0.5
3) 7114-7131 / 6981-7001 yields 1.1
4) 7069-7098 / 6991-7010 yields 0.6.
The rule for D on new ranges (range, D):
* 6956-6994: 6989.46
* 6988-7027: 6989.46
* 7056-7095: 7070.39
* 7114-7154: 7129.24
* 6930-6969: 6954.14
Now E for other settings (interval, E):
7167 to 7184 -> 191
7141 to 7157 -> 149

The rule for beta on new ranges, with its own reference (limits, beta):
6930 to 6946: -0.9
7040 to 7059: 0.5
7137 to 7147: -1.0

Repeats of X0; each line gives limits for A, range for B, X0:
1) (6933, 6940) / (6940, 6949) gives 37.7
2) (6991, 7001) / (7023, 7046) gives 38.6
